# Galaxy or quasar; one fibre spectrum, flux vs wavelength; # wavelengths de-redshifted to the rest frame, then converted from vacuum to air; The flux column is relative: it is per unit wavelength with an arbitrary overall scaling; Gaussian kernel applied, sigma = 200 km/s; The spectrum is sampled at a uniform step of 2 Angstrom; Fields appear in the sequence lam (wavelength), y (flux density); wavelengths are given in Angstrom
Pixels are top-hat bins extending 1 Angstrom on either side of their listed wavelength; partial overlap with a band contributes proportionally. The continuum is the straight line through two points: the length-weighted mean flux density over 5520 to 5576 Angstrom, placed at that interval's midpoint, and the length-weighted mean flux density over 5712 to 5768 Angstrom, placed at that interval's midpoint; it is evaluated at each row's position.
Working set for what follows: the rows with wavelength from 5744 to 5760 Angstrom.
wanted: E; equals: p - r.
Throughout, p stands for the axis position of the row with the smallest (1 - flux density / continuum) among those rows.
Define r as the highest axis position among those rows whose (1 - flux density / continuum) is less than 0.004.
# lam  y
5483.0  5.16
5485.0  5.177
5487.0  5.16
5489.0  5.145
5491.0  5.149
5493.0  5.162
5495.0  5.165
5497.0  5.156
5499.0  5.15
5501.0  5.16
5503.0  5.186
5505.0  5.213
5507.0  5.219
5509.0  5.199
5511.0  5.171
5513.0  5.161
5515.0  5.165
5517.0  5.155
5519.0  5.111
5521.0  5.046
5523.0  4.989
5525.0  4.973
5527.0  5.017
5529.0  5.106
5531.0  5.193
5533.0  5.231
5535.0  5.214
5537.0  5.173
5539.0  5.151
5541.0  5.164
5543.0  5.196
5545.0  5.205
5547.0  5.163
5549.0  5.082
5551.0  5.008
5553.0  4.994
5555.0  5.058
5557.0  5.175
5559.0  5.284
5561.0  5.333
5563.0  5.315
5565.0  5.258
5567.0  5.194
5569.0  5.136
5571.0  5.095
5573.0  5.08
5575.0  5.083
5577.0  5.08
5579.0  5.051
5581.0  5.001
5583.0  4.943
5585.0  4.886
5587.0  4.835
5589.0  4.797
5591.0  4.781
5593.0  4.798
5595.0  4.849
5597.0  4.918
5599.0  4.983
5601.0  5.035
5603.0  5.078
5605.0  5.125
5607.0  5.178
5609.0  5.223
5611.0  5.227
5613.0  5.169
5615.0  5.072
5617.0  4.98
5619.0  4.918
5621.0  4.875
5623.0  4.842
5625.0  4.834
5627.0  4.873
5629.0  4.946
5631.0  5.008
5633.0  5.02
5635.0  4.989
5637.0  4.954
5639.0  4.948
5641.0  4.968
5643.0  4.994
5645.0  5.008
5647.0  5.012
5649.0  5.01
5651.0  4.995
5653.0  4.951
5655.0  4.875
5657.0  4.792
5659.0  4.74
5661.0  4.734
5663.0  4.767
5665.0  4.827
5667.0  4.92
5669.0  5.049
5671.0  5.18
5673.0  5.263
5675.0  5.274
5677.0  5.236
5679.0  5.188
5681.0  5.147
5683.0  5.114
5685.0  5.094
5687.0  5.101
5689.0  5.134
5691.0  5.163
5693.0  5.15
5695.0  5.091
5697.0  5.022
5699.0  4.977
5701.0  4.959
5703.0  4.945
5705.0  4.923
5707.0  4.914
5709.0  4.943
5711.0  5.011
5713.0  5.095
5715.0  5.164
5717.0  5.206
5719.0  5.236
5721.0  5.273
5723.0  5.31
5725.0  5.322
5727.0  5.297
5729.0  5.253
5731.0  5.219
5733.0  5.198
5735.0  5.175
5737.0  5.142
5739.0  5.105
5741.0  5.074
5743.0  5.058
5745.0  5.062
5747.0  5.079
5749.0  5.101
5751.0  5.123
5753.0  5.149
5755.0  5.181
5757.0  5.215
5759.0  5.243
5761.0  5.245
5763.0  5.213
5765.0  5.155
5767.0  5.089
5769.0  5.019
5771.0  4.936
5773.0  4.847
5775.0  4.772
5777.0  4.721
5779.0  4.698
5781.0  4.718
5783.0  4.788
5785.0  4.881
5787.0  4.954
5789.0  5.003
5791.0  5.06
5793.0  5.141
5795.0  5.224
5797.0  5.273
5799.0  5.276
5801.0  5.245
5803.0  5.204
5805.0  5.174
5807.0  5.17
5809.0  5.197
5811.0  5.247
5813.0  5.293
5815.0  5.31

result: 0 Angstrom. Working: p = 5759.0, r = 5759.0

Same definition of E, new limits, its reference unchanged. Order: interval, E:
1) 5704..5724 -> 0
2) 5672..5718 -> -42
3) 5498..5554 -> -14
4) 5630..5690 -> -6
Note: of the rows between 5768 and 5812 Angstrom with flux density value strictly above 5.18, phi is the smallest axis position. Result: 5795.0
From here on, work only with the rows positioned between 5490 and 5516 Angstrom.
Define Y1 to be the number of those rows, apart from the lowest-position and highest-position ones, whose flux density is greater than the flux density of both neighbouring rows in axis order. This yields 2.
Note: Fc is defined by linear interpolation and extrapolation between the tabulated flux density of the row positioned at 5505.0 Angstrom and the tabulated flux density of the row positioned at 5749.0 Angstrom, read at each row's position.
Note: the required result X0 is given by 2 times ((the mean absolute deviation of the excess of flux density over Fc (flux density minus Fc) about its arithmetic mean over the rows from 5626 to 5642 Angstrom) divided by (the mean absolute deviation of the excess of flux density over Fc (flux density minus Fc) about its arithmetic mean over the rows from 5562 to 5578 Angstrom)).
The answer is 0.9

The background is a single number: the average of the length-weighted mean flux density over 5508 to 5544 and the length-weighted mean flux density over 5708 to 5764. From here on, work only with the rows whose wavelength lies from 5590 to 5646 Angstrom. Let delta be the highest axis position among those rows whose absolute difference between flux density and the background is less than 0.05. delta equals 5613.0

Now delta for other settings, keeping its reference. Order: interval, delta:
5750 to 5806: 5805.0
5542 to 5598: 5569.0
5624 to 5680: 5679.0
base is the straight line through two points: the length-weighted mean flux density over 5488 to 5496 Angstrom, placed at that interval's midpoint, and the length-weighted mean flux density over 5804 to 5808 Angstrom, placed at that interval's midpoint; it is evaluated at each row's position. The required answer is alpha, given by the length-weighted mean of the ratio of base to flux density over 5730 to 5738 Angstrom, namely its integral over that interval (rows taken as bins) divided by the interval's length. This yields 1.00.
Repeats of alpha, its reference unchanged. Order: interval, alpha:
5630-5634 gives 1.03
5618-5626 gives 1.06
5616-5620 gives 1.04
